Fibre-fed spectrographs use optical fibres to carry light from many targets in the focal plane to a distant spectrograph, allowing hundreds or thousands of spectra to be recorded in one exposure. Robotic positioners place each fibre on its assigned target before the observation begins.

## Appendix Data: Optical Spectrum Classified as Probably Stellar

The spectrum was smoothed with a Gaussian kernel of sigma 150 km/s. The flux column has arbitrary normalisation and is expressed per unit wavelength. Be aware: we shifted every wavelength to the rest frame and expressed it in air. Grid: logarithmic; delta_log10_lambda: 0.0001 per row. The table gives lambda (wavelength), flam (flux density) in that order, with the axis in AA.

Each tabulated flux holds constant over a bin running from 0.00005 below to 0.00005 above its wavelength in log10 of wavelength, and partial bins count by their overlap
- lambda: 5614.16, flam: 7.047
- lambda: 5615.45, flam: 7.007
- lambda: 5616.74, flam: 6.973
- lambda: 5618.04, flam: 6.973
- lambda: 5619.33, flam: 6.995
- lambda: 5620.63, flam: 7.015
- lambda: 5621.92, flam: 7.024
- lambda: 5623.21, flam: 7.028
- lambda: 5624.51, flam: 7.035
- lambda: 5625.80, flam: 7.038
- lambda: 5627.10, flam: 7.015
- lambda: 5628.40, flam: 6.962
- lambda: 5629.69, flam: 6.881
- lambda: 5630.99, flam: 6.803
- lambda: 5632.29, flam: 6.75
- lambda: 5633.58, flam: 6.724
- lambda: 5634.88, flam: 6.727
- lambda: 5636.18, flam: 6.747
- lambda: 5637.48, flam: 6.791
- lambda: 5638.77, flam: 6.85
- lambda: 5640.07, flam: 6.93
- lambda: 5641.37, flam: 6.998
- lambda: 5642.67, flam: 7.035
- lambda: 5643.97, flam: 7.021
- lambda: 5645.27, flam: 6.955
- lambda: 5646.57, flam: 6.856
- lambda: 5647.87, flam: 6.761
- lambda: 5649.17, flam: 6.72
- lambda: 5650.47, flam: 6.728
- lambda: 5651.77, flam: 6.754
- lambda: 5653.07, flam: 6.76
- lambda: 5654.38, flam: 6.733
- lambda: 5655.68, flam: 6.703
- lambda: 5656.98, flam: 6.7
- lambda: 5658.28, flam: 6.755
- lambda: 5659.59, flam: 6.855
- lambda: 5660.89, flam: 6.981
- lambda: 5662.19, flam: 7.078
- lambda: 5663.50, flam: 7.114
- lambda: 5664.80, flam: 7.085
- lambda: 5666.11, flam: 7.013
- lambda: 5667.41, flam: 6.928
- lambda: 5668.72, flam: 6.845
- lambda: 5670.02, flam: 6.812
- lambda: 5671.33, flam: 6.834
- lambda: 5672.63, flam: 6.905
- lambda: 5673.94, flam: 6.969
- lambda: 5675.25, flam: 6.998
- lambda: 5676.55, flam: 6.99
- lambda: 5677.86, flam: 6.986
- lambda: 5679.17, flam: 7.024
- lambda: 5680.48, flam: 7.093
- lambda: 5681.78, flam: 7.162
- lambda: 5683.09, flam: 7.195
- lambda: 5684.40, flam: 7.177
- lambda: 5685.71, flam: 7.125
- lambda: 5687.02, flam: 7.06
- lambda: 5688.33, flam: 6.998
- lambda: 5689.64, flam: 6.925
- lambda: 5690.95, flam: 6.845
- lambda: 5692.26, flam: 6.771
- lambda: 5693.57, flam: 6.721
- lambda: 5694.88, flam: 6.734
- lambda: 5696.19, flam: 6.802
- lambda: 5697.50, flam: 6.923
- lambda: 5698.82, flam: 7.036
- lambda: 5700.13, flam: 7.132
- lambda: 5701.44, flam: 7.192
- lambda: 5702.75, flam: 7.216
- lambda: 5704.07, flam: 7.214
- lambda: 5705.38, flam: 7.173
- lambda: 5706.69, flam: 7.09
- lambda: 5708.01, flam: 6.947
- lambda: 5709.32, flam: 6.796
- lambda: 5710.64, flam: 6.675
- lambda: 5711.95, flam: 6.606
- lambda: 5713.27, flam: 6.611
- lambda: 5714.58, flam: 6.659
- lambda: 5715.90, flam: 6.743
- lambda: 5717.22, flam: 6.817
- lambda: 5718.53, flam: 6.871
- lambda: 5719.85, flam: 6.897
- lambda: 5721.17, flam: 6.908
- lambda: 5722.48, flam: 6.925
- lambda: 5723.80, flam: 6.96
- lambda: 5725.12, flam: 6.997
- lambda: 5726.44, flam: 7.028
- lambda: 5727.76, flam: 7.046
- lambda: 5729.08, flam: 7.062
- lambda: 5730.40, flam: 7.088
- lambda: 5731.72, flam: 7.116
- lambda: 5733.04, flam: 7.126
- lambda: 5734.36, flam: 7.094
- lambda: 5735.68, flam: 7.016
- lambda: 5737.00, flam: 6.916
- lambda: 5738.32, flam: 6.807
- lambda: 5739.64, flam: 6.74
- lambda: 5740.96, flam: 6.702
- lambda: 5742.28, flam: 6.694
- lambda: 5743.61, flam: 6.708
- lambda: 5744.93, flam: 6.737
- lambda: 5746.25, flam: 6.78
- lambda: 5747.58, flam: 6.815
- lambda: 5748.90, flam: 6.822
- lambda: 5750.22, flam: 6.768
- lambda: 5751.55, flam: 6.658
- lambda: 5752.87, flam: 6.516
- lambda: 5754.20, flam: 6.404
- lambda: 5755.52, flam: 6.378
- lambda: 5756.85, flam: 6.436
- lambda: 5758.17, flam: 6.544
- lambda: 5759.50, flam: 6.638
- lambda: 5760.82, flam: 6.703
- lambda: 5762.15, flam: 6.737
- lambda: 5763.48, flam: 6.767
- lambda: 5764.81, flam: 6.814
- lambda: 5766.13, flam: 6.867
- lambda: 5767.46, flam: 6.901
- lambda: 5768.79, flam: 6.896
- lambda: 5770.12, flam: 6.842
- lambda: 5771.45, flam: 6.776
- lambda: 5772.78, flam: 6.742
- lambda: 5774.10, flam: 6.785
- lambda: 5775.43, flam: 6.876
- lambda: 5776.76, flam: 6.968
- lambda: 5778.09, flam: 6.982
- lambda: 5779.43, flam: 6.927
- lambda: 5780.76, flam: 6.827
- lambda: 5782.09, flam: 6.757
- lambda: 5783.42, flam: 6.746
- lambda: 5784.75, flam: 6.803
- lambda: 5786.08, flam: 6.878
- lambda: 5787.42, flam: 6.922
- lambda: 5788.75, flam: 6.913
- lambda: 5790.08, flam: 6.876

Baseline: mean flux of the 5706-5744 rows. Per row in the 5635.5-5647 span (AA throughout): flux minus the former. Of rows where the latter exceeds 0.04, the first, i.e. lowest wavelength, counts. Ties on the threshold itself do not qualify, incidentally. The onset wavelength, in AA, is 5640.07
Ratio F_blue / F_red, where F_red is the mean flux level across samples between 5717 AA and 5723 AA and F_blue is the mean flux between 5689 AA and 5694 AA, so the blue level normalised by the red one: 0.99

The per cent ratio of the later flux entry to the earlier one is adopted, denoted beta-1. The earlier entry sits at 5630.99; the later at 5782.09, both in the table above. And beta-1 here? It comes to 99.3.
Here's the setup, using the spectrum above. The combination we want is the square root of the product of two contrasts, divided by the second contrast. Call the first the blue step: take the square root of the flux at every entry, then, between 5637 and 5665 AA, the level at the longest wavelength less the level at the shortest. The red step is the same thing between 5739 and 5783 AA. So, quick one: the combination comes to 4.1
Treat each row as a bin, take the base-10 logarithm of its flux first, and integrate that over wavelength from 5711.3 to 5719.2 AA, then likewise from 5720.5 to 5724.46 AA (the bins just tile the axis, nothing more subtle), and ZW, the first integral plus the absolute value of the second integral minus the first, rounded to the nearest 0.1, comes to 9.7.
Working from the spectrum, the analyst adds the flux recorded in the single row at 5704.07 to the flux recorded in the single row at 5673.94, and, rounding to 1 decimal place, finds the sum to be 14.2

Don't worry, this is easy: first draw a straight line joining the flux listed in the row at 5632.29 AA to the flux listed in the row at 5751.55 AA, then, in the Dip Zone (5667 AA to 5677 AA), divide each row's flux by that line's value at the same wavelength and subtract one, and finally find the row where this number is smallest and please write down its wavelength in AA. 5670.02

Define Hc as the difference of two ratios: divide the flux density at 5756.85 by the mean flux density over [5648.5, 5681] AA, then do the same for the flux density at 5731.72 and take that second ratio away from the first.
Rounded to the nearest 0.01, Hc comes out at -0.10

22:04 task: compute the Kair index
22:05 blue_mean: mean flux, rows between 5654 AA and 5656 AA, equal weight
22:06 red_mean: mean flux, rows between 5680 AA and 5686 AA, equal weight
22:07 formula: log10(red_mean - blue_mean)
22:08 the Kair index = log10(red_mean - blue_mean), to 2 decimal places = -0.36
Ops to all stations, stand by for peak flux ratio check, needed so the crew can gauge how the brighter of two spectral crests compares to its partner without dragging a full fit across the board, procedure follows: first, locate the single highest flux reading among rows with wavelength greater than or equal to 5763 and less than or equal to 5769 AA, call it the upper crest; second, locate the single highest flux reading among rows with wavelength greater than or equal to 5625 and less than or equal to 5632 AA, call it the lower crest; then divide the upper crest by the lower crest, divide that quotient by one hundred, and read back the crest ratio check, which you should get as 0.0098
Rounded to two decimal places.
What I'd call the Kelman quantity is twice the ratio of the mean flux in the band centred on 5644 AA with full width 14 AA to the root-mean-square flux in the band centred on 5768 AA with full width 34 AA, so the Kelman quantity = 2.04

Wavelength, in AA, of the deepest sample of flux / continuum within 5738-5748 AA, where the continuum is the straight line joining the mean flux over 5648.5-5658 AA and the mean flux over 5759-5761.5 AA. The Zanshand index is 5742.28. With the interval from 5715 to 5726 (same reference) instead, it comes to 5715.90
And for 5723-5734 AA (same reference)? 5723.80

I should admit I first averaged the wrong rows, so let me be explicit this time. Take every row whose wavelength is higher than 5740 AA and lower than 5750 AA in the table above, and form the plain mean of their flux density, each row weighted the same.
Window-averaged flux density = 6.75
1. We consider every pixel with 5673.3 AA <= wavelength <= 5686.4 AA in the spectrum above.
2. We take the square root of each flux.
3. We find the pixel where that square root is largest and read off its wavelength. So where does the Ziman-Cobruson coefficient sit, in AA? 5683.09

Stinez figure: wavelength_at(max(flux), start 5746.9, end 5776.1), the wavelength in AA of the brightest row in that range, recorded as 5767.46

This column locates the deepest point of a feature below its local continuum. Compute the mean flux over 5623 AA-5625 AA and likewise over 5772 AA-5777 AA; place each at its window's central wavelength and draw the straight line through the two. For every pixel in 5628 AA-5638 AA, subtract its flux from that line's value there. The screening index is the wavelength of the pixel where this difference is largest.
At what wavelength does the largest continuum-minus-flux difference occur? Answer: 5633.58 AA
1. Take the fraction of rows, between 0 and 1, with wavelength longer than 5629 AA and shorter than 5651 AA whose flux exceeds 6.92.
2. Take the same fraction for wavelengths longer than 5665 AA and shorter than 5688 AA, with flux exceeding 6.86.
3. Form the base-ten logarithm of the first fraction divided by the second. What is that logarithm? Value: -0.4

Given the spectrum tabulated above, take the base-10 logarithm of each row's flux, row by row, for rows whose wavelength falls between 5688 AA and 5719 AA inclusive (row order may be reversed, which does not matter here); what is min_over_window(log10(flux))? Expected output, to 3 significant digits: 0.820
